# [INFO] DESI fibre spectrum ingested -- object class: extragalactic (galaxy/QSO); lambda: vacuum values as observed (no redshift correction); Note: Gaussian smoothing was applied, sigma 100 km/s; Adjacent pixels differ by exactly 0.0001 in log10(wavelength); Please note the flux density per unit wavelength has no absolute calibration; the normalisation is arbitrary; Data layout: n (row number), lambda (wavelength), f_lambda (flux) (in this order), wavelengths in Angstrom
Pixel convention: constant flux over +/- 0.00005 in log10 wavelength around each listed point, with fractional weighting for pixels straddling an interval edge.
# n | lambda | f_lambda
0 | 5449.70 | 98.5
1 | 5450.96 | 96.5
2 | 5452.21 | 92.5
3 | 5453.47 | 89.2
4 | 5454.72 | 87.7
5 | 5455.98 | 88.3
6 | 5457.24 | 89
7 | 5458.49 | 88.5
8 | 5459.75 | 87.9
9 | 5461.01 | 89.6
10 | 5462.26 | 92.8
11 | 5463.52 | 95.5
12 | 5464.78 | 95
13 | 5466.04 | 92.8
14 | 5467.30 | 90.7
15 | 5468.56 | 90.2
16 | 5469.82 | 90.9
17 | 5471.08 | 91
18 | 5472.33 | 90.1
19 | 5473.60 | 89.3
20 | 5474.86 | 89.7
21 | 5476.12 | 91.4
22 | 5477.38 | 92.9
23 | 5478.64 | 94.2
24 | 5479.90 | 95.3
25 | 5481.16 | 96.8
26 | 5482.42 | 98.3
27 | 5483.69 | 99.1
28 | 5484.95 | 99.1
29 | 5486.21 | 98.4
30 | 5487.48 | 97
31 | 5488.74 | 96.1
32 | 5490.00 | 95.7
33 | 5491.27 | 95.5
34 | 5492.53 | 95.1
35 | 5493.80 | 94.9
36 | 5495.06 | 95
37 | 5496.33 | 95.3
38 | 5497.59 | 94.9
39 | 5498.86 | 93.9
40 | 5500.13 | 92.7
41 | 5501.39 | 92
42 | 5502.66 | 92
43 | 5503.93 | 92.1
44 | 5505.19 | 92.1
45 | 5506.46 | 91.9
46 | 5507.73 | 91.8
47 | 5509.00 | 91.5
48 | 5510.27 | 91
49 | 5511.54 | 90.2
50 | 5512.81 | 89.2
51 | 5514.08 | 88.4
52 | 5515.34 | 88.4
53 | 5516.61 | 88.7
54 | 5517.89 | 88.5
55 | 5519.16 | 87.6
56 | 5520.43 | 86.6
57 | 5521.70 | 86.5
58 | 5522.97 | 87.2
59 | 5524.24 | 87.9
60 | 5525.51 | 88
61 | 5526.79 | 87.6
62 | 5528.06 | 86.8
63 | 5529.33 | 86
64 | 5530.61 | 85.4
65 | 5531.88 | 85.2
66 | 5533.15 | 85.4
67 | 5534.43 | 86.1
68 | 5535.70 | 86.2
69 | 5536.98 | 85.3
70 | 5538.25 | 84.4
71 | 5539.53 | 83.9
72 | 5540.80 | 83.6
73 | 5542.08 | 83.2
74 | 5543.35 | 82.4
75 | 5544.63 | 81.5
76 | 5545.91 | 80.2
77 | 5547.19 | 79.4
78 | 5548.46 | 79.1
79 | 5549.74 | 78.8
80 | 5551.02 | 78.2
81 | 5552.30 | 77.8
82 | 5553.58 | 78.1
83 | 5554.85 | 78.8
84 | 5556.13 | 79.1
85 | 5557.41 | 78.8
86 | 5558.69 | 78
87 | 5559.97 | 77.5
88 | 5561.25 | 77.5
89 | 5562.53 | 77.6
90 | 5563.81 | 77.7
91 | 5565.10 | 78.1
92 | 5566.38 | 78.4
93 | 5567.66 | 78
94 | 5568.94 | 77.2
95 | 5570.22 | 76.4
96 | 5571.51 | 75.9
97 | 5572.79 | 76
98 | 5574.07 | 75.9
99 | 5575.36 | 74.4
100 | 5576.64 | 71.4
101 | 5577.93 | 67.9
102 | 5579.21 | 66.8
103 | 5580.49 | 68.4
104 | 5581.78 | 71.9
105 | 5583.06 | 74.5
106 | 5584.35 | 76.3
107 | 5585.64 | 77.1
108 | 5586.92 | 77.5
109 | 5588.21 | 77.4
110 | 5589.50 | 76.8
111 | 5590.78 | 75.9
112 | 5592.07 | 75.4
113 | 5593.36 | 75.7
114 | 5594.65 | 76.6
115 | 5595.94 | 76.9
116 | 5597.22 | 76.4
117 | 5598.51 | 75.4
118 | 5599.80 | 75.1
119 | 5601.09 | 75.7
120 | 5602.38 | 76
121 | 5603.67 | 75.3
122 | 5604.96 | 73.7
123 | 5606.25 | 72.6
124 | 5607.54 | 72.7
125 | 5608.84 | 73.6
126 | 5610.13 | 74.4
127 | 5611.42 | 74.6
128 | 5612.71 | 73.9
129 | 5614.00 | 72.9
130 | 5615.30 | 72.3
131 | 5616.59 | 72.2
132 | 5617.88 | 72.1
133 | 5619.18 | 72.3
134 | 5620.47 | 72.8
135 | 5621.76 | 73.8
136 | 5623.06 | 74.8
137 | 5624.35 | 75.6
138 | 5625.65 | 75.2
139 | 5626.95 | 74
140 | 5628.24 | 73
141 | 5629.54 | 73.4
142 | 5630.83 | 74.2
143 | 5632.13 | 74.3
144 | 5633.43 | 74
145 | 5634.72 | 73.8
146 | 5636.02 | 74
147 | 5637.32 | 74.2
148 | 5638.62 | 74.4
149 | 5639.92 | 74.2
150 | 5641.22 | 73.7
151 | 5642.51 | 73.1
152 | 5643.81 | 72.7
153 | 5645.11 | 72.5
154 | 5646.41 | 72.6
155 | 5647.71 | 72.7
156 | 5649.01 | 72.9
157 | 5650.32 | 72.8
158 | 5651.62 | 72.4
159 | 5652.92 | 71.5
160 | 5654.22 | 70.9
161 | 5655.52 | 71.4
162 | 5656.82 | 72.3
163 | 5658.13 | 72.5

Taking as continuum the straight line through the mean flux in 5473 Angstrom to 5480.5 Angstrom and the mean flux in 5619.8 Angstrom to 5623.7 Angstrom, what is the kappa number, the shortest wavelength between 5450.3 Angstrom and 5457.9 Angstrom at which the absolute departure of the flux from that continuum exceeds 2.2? 5452.21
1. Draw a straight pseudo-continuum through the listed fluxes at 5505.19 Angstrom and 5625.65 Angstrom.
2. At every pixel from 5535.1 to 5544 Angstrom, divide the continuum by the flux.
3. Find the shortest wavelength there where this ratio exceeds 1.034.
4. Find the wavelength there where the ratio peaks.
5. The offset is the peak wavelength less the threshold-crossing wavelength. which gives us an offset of 5.1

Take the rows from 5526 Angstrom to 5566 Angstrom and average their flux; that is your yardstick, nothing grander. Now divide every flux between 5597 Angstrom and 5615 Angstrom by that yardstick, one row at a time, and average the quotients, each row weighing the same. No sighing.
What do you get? 0.91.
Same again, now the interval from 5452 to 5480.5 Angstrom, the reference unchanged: 1.12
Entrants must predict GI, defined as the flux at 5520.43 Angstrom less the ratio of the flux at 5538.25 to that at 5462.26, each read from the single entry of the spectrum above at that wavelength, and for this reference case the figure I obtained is 86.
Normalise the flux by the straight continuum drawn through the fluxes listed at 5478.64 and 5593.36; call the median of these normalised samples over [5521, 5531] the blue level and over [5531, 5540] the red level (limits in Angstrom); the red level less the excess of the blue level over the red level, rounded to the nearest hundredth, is 1.00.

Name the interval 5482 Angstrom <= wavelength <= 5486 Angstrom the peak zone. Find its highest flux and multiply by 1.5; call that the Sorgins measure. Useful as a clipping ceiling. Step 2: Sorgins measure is 149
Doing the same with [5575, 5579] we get 112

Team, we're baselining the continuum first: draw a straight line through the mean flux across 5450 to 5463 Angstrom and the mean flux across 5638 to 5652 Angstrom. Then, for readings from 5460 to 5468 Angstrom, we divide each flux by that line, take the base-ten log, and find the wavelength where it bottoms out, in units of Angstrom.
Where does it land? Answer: 5461.01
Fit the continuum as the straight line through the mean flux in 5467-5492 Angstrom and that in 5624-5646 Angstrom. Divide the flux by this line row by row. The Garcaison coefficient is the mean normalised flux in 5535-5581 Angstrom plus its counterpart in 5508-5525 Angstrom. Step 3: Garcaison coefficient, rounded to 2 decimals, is 1.92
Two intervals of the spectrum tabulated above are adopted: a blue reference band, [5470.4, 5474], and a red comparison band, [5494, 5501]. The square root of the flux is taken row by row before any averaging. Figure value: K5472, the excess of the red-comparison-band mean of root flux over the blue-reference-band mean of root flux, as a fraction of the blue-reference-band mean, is 0.023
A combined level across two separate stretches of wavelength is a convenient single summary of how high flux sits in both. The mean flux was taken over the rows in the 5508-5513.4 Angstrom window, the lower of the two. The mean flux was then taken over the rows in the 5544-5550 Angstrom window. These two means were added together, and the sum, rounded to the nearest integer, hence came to 170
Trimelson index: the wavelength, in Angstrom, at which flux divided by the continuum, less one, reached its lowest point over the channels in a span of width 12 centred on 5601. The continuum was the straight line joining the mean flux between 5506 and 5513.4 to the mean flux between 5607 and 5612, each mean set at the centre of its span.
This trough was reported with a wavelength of 5606.25 Angstrom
